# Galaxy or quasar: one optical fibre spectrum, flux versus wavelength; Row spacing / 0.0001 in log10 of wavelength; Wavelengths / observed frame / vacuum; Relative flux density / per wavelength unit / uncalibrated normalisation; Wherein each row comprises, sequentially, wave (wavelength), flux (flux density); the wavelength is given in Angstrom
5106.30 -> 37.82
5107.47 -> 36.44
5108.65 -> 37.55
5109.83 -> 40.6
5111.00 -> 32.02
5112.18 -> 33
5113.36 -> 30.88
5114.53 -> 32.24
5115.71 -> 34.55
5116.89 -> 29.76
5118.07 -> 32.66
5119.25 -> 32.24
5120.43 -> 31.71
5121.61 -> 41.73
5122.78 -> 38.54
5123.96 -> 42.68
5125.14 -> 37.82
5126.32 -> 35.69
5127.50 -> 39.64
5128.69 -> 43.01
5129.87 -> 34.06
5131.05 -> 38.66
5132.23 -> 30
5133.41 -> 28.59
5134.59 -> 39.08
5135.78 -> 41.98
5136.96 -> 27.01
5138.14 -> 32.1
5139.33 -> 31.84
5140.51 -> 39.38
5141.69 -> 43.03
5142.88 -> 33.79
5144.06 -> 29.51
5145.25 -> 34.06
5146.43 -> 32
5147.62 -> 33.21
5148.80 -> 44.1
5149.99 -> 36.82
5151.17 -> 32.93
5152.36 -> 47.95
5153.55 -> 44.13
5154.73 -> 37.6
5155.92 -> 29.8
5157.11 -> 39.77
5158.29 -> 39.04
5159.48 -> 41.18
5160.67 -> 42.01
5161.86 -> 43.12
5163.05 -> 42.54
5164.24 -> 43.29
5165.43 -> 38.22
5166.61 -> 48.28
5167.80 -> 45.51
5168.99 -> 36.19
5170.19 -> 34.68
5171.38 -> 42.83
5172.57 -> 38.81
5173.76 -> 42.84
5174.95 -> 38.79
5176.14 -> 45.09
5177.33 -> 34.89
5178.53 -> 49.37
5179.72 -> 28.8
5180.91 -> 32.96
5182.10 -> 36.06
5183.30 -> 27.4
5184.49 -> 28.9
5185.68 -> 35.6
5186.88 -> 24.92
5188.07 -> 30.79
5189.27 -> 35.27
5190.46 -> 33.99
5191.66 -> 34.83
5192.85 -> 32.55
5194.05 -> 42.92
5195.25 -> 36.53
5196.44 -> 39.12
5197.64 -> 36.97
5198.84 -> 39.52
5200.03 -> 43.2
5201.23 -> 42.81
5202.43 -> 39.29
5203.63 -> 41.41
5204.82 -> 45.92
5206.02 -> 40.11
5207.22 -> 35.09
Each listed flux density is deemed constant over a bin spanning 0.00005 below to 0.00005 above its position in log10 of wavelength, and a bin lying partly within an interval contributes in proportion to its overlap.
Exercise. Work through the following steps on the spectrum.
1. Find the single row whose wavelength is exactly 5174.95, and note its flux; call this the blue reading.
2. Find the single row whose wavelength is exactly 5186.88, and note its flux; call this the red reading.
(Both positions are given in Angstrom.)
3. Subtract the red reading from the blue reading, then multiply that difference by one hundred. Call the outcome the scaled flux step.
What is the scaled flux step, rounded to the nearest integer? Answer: 1387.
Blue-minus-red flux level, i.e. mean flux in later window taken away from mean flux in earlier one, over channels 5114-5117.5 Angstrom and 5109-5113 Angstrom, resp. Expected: 3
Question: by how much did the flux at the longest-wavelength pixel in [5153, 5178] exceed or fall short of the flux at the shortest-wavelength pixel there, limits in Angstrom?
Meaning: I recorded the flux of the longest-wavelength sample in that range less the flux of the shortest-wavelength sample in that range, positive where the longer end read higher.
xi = -9.2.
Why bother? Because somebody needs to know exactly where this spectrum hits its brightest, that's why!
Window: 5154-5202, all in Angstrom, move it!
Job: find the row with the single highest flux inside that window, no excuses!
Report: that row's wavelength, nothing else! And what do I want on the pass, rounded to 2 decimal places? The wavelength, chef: 5178.53 Angstrom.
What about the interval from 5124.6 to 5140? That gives 5128.69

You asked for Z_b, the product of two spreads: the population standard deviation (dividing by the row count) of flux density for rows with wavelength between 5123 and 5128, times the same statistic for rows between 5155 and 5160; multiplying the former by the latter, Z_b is 11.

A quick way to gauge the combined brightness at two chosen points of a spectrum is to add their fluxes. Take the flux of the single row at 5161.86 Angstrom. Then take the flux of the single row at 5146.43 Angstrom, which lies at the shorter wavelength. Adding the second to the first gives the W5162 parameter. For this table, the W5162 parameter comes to 75.1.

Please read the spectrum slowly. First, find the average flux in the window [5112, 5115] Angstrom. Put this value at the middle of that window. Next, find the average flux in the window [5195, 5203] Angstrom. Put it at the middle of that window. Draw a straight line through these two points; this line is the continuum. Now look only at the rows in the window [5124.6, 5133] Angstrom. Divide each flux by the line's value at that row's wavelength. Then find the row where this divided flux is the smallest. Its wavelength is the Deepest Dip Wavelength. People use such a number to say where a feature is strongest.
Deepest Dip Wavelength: 5132.23 Angstrom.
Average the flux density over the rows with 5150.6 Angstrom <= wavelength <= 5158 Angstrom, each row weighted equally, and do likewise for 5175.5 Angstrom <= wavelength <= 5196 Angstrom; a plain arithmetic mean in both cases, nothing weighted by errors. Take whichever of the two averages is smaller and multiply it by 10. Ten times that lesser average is 348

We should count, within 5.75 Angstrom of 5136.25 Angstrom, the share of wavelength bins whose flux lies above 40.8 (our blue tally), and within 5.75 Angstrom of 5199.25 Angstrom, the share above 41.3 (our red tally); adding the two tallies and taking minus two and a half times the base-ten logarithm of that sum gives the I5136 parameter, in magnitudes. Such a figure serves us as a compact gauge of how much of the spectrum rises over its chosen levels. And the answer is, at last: 0.4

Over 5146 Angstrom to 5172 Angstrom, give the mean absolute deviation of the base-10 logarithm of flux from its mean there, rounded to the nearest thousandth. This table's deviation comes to 0.048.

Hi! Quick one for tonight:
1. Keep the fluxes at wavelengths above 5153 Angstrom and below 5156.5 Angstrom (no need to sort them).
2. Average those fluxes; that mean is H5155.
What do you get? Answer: 37.2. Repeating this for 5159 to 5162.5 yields 42.1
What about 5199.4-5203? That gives 41.8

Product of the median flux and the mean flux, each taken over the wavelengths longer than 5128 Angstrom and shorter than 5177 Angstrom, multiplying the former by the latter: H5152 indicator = 1483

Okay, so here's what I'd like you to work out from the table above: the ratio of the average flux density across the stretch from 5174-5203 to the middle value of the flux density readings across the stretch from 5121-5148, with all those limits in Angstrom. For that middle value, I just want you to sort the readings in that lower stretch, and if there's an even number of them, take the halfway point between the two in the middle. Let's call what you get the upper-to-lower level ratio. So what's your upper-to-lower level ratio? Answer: 1.02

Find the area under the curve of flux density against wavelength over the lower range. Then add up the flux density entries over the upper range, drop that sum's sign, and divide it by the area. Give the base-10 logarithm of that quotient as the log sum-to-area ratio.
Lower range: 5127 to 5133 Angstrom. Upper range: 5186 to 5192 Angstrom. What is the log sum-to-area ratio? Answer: -0.14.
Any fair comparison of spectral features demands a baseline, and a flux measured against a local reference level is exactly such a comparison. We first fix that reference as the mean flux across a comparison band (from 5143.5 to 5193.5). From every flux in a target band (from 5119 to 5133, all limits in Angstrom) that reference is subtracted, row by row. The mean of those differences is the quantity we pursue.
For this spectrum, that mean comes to -0.2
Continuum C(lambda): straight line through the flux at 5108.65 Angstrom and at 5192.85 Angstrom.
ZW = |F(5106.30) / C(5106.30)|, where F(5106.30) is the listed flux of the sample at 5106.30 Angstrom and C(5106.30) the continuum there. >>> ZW 1.00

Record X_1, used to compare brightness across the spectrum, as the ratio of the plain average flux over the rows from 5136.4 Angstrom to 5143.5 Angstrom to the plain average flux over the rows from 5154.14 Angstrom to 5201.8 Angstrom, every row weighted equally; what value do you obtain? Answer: 0.91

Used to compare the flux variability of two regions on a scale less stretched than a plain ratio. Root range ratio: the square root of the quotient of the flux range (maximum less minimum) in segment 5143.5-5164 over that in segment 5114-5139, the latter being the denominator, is 1.1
